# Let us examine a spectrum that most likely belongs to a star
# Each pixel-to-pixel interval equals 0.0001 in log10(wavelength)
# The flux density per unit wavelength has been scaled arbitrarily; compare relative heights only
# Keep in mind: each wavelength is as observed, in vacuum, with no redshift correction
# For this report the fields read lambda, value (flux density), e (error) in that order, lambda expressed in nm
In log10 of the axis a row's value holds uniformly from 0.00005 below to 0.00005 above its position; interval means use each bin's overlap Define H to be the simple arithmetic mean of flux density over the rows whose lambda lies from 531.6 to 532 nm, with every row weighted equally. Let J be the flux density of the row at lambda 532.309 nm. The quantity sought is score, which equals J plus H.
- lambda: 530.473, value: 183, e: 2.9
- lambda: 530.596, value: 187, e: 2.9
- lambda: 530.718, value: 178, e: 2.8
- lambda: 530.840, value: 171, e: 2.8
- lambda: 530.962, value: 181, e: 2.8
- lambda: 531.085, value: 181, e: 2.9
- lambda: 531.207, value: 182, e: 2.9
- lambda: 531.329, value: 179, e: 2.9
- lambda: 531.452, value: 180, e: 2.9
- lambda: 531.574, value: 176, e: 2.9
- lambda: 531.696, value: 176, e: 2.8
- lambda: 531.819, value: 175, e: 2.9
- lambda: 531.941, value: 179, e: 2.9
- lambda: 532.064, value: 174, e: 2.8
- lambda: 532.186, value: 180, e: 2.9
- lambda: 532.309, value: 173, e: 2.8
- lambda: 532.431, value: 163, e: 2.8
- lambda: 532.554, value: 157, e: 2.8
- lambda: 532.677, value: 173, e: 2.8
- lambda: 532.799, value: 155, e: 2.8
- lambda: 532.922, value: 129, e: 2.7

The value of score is 350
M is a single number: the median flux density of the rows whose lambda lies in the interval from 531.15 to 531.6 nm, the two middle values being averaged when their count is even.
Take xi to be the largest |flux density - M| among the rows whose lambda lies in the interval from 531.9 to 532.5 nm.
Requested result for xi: 16.5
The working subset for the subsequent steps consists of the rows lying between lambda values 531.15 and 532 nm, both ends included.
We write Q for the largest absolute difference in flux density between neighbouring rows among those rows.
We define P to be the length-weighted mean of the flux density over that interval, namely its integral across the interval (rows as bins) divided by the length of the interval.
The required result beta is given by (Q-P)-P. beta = -352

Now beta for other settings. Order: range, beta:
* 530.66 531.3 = -347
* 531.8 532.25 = -348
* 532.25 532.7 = -316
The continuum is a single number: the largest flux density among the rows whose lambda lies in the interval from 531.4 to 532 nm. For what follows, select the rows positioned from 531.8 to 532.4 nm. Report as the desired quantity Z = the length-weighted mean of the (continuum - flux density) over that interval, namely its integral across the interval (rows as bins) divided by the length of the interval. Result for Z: 4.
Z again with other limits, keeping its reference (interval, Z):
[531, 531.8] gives 1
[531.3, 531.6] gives 1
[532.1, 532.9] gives 15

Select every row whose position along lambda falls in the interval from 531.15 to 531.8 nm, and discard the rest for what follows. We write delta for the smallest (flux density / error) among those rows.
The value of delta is 60.7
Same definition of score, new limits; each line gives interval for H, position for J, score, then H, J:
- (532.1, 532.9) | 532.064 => 341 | 167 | 174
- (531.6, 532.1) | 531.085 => 357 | 176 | 181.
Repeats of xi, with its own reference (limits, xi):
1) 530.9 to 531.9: 4.5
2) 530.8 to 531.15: 8.5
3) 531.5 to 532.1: 5.5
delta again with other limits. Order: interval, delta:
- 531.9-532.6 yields 56.1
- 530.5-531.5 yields 61.1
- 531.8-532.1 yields 60.3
